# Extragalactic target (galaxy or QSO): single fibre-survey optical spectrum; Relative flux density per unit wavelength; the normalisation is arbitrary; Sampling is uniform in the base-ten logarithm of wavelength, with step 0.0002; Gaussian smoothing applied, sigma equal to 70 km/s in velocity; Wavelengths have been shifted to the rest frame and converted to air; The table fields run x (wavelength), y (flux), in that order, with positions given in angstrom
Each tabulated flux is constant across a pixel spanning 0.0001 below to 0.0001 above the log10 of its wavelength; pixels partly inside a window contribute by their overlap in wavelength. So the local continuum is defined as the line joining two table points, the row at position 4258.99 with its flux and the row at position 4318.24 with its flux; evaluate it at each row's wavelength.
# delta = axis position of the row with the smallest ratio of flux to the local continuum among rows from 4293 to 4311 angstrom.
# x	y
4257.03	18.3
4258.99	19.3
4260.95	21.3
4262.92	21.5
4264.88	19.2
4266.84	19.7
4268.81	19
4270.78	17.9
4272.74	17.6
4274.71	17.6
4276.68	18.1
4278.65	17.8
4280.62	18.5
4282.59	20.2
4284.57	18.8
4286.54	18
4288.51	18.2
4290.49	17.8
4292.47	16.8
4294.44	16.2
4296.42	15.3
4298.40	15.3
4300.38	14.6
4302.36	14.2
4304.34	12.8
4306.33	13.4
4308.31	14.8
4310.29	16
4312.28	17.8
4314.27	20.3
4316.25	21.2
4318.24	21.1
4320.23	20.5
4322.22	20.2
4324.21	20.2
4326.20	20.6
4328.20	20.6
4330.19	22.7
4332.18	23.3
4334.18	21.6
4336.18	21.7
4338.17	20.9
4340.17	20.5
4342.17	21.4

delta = 4304.34 angstrom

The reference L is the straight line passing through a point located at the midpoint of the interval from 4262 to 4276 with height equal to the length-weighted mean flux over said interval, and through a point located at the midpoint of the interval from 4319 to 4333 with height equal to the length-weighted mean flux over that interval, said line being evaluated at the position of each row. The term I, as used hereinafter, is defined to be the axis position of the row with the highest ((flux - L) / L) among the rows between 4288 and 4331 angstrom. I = 4330.19 angstrom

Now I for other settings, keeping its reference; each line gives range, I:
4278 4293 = 4282.59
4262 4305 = 4262.92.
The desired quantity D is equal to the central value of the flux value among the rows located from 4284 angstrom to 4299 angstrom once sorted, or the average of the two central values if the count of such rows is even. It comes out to 17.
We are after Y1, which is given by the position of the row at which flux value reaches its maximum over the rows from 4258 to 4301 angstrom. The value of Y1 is 4262.92 angstrom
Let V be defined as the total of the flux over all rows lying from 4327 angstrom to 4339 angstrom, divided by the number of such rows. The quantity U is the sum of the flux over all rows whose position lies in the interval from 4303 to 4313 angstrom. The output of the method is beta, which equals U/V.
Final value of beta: 3.4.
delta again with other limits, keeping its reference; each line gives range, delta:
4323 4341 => 4340.17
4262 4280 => 4274.71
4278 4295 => 4294.44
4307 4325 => 4308.31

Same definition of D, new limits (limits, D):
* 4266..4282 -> 18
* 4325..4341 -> 21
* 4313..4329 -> 21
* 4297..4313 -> 15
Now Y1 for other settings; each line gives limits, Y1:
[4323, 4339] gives 4332.18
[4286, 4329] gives 4316.25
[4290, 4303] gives 4290.49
